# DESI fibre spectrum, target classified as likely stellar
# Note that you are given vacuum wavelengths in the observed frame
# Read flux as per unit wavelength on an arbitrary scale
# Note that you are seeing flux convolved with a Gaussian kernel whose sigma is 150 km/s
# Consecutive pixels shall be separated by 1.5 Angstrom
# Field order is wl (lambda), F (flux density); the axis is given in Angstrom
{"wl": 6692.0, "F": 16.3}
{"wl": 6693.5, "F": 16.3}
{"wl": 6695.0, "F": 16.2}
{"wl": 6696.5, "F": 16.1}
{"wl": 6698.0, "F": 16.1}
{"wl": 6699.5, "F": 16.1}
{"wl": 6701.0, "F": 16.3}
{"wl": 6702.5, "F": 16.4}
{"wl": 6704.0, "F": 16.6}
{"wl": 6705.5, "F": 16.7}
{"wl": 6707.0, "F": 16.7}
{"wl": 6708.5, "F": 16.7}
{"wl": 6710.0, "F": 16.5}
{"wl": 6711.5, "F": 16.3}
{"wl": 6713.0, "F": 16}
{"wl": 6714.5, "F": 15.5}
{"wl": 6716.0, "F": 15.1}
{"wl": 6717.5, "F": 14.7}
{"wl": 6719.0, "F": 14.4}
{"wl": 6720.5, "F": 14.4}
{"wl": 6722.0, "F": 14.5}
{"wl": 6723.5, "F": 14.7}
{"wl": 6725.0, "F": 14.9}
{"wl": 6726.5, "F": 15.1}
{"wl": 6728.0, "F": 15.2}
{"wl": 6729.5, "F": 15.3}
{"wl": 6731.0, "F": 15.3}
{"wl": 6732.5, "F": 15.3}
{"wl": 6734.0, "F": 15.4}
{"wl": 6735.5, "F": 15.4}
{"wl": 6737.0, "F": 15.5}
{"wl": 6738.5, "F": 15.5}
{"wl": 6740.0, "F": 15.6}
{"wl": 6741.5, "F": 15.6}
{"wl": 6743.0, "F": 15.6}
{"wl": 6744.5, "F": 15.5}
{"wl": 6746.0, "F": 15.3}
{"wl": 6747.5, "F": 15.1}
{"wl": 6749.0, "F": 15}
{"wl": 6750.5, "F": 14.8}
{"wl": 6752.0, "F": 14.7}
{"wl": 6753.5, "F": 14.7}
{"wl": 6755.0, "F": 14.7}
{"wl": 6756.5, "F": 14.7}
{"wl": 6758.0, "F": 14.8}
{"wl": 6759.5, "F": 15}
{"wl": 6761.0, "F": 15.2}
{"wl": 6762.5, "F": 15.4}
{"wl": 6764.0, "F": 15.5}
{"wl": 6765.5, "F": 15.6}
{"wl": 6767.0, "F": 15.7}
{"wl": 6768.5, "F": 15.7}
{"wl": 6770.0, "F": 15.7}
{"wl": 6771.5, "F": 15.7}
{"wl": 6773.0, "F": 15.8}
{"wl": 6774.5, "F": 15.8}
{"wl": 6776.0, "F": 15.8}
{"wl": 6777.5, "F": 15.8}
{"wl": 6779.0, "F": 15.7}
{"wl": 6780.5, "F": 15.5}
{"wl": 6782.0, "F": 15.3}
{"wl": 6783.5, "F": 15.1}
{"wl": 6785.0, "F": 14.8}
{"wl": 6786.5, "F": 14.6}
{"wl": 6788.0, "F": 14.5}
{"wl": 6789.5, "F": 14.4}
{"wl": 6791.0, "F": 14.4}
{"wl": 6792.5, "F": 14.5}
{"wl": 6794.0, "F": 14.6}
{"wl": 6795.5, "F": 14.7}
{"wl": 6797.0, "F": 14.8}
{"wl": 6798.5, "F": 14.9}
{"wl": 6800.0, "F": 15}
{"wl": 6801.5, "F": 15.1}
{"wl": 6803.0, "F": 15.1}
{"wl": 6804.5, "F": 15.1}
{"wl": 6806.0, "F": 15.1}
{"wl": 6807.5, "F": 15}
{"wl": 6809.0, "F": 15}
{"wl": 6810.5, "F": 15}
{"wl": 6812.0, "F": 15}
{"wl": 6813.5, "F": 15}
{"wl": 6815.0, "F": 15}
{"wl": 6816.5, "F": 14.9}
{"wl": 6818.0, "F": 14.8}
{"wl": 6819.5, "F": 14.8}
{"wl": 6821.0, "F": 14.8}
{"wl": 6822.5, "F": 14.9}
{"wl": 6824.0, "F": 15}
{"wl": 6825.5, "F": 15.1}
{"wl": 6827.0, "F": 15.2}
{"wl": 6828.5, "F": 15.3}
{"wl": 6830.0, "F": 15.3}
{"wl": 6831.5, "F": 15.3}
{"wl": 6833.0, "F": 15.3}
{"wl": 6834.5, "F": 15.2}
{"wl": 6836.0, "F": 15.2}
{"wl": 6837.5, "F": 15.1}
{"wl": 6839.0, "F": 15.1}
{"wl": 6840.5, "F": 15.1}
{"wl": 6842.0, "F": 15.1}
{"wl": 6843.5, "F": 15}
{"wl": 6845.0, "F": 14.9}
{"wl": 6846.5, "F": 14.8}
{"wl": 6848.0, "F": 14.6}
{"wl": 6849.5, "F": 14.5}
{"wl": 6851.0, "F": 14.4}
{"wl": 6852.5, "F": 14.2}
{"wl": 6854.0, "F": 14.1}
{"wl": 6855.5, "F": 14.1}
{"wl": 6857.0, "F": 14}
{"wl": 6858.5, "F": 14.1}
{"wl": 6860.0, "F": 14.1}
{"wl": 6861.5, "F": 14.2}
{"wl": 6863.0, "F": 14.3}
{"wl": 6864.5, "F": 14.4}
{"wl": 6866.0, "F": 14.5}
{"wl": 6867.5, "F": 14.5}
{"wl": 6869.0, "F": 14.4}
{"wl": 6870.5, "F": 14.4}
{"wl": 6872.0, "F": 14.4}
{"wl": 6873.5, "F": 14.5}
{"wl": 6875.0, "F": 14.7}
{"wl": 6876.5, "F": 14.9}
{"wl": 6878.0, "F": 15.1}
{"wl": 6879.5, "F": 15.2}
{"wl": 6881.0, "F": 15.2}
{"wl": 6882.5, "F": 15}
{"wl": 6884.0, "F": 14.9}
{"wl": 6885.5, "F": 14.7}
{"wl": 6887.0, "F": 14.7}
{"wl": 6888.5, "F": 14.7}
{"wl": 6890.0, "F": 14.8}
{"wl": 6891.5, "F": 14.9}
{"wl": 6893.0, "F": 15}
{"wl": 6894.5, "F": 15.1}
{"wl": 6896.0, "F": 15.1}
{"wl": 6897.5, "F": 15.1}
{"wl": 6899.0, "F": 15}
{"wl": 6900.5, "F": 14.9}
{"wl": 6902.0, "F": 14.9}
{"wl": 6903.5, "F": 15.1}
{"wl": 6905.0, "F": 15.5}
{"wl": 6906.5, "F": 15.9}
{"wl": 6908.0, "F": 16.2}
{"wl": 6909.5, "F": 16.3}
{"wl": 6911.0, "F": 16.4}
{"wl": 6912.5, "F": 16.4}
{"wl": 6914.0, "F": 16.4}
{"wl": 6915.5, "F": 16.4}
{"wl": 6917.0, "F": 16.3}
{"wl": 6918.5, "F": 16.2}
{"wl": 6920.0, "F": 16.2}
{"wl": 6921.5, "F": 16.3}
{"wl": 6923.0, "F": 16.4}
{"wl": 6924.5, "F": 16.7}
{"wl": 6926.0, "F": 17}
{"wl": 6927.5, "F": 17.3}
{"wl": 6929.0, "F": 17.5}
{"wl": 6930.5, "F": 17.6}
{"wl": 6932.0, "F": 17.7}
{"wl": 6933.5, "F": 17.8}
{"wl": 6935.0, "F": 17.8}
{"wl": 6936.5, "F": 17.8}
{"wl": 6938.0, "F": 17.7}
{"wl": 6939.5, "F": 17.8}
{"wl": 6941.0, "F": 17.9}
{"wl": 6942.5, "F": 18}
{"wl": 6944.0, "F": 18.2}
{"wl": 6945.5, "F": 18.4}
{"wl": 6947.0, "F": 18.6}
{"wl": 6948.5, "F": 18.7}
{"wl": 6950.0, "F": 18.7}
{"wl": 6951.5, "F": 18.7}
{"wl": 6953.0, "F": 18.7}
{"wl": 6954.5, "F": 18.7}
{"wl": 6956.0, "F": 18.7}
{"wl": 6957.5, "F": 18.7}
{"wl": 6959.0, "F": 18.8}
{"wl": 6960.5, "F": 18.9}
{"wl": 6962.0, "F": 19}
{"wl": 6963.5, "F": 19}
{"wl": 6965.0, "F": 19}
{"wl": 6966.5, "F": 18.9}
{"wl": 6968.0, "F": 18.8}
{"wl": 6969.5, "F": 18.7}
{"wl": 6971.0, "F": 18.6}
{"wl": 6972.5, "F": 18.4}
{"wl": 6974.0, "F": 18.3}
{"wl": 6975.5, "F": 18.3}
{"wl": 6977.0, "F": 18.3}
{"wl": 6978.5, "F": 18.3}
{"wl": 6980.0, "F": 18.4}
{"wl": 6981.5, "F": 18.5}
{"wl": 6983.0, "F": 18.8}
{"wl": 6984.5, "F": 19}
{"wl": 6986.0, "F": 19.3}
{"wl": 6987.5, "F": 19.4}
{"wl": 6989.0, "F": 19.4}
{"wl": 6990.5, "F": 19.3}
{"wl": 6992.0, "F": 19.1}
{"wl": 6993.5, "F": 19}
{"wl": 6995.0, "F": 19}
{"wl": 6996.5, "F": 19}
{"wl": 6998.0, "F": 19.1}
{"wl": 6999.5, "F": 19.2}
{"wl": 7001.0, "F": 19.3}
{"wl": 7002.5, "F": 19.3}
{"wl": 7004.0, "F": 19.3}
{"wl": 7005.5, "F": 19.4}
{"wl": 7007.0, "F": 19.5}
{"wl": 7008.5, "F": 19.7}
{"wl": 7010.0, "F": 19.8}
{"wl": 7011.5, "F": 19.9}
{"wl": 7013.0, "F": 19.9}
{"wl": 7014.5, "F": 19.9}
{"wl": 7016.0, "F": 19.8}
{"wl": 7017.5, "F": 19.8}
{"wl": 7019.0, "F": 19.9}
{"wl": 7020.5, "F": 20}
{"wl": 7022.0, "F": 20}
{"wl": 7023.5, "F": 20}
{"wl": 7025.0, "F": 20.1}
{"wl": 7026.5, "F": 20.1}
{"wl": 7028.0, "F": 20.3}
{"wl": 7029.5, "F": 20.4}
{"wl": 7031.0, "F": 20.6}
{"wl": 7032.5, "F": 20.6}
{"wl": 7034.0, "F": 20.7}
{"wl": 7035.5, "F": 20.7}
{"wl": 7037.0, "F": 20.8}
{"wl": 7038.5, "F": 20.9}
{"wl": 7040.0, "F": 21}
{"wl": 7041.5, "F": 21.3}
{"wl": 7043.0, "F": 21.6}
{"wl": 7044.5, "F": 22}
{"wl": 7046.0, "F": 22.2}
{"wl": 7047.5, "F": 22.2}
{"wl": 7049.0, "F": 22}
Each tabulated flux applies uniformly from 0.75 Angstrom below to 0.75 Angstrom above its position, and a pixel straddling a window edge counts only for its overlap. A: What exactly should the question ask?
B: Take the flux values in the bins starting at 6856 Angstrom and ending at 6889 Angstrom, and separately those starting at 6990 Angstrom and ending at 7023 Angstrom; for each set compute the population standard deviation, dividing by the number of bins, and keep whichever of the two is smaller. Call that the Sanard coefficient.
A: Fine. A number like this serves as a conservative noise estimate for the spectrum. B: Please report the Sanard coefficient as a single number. 0.35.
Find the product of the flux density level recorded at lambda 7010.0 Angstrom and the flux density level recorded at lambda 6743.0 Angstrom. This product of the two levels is 309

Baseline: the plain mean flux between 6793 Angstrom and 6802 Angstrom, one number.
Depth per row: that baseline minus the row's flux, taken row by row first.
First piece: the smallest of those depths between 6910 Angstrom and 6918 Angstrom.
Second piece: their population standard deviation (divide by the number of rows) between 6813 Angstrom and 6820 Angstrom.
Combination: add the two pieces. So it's -1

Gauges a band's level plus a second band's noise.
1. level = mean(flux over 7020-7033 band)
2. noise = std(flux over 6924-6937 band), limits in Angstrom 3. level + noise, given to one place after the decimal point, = 20.6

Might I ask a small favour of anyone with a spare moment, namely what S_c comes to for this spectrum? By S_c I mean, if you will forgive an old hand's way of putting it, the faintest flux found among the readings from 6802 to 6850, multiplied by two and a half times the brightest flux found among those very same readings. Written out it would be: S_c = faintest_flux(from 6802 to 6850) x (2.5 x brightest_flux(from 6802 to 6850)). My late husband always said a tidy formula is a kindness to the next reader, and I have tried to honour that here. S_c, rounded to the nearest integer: 555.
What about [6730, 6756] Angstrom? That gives 573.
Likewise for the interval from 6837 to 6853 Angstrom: 536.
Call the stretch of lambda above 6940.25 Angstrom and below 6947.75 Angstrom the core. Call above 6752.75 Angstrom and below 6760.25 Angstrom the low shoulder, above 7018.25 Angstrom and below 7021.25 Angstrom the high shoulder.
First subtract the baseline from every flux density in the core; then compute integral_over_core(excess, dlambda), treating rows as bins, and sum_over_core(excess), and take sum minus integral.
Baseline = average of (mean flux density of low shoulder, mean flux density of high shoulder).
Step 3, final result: -2.1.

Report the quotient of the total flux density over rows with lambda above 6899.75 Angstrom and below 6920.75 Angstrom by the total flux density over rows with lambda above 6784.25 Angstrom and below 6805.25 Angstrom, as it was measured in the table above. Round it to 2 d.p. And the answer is 1.08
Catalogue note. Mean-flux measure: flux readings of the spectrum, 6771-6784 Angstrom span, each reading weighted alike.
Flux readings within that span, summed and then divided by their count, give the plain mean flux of 15.6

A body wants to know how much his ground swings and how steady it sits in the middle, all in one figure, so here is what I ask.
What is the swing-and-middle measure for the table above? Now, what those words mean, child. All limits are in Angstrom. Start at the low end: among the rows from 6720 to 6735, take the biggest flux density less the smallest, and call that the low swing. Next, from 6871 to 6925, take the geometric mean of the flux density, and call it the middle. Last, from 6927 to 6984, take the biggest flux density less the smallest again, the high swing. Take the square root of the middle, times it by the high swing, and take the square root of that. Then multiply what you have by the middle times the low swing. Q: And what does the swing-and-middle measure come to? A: 40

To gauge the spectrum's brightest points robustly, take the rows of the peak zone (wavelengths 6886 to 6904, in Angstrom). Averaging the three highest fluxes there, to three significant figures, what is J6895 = 15.1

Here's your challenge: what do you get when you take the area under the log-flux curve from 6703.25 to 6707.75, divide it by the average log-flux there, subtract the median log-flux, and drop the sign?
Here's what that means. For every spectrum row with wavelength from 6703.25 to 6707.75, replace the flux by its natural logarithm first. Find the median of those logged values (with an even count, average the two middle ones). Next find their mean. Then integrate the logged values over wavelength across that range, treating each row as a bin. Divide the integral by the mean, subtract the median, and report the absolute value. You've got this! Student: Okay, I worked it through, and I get 1.68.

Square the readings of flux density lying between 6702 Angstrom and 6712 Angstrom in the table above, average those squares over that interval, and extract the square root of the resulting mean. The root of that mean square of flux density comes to 16.6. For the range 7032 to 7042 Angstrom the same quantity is 20.9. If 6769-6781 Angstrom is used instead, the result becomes 15.7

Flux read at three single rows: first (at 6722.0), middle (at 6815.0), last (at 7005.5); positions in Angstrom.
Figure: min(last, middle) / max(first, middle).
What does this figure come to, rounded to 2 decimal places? 1.00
